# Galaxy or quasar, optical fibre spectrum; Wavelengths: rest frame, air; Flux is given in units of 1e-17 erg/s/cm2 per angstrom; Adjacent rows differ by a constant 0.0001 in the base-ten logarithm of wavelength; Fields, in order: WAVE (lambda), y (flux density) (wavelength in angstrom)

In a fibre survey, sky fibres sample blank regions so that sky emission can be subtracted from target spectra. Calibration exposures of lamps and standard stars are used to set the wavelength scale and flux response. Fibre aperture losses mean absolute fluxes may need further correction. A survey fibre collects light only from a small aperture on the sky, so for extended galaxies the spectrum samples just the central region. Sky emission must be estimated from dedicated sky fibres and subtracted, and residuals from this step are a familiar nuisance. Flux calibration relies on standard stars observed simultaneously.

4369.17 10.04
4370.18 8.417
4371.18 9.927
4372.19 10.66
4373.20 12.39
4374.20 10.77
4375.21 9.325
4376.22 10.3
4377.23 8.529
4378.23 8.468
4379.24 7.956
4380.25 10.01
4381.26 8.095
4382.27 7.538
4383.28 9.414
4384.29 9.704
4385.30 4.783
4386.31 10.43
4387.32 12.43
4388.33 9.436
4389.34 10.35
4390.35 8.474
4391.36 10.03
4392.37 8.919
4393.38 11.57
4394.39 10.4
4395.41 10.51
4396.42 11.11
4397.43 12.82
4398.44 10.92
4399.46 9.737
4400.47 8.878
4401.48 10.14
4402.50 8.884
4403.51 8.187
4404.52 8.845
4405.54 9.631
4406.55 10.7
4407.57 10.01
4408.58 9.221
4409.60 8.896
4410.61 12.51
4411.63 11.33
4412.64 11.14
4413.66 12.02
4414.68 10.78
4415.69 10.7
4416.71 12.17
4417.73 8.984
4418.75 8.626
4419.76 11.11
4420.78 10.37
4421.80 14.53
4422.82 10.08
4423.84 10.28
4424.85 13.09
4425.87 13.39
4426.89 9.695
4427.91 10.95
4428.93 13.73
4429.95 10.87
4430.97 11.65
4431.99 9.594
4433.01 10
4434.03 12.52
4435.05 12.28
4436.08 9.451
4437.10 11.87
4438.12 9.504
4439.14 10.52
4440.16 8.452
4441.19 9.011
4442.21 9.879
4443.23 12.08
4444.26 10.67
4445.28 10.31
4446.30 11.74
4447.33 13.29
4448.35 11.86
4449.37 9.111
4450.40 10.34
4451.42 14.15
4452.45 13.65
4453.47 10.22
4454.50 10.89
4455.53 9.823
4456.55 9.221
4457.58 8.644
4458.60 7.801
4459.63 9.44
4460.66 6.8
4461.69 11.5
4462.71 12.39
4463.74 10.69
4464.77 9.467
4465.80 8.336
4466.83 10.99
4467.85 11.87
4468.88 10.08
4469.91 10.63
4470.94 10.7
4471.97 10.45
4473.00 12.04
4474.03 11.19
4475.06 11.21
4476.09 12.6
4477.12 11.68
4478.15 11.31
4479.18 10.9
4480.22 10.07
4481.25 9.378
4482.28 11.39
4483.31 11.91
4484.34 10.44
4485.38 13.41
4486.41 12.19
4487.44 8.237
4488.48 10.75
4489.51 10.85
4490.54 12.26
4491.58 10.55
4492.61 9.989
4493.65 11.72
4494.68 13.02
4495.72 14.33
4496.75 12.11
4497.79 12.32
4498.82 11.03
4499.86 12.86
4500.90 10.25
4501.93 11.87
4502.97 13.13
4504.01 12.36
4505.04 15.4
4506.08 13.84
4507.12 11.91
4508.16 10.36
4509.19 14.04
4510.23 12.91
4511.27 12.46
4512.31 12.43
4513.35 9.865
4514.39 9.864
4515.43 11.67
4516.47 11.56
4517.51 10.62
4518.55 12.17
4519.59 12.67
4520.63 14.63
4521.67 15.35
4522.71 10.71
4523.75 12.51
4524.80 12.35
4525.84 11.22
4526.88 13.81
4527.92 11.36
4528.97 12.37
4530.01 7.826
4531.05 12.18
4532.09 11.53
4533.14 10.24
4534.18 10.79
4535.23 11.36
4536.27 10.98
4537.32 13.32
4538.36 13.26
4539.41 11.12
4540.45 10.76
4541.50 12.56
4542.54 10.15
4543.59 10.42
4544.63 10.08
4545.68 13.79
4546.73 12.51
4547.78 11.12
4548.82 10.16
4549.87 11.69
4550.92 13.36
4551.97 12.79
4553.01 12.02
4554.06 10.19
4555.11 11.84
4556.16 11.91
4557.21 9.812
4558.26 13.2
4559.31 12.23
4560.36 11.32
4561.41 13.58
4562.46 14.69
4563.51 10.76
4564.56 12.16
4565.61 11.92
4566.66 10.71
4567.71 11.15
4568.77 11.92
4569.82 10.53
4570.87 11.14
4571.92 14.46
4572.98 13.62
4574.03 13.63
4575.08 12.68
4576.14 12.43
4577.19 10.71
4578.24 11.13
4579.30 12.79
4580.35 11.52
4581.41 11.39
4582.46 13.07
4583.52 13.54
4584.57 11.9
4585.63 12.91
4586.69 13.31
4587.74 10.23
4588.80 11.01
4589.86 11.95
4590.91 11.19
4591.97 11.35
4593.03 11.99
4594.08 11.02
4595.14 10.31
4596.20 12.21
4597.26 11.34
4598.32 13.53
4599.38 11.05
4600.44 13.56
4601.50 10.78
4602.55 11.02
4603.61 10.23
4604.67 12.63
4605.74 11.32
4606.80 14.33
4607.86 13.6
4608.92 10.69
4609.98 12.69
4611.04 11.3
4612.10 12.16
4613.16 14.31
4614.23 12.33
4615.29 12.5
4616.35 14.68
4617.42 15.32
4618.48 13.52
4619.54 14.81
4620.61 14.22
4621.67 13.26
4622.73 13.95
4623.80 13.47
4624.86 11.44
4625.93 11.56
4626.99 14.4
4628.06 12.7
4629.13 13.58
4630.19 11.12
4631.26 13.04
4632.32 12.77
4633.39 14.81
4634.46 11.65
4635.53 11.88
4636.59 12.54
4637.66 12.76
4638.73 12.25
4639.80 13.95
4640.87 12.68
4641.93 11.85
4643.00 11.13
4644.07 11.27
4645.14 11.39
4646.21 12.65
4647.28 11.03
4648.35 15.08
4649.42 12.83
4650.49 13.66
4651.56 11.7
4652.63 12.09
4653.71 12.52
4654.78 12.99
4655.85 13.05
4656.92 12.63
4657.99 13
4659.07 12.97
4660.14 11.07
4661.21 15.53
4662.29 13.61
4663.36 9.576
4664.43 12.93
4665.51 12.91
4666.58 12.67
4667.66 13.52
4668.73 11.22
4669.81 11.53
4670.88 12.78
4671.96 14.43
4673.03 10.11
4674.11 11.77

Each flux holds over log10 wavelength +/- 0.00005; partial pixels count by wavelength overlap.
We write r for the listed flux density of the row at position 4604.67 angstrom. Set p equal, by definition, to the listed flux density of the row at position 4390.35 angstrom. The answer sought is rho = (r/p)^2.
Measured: 2.22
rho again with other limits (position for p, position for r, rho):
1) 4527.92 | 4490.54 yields 1.16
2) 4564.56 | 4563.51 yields 0.78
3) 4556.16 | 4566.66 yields 0.81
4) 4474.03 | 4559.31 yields 1.19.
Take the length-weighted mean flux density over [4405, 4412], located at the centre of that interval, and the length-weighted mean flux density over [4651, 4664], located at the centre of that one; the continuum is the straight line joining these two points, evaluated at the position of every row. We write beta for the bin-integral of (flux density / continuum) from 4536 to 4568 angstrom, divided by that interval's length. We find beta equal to 1.02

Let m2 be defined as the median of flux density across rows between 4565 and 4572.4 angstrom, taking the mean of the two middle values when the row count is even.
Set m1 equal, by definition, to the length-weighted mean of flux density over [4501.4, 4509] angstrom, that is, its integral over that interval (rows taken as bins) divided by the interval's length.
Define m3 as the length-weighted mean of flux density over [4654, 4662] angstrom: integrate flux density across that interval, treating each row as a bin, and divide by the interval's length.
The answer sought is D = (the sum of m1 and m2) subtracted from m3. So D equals -10.9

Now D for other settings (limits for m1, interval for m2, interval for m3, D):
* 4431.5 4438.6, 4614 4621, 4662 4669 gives -12.6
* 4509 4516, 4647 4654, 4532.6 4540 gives -12.7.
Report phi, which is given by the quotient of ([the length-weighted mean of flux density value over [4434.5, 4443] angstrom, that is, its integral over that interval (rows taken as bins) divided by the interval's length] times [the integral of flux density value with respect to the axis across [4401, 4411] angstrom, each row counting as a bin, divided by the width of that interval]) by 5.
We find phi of 20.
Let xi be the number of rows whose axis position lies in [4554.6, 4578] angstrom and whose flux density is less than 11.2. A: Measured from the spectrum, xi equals 7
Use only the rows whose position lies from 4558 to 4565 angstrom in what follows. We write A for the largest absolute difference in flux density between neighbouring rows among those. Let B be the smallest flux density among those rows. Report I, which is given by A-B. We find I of -6.8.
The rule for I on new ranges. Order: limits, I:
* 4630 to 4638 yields -8.0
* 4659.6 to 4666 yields -5.1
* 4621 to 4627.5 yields -8.6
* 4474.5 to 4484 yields -7.4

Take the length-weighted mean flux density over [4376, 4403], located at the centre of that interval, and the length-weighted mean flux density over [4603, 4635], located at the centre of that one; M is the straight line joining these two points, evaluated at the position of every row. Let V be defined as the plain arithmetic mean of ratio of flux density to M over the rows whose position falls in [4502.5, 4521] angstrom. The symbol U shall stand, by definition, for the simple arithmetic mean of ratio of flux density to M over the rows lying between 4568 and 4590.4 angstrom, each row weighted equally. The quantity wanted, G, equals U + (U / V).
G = 1.90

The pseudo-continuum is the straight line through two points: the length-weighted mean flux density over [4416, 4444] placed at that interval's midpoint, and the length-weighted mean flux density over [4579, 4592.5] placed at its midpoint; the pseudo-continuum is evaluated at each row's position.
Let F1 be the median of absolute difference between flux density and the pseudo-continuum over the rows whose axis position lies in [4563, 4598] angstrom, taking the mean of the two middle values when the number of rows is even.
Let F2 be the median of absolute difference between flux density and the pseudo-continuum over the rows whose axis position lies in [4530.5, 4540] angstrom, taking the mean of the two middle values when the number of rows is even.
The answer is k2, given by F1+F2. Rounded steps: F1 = 0.84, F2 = 0.7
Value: 1.5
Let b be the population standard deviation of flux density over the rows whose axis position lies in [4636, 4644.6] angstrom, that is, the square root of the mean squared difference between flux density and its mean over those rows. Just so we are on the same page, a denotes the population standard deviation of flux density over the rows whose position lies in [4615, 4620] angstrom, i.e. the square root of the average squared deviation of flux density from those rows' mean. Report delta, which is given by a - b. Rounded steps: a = 1.02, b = 0.85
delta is 0.17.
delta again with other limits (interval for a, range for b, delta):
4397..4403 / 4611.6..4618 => 0.10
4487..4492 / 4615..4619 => 0.21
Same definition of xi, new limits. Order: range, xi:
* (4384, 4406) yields 19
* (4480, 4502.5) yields 10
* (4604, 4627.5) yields 1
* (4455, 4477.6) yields 15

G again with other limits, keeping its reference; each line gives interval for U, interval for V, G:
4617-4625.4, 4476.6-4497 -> 2.09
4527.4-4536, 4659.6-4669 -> 1.95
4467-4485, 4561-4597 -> 2.06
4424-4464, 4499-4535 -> 2.03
